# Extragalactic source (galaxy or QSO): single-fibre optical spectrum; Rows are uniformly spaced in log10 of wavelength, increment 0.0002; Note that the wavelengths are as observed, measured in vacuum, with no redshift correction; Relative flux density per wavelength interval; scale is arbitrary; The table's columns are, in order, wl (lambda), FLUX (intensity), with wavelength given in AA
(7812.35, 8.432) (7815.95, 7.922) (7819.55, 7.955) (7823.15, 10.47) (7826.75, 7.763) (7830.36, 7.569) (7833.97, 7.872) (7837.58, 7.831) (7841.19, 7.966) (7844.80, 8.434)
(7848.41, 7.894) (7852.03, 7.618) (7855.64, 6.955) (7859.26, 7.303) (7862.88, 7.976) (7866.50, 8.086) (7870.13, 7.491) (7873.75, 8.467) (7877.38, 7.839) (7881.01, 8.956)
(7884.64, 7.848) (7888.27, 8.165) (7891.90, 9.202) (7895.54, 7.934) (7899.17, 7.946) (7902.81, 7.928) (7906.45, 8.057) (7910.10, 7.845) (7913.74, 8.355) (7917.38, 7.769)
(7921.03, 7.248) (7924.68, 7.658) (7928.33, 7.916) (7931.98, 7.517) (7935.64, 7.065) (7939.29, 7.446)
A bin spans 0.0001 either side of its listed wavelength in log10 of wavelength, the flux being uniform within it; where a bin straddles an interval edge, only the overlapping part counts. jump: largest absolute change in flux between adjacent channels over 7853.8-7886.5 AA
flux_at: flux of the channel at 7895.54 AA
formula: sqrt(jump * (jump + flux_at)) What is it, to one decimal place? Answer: 3.2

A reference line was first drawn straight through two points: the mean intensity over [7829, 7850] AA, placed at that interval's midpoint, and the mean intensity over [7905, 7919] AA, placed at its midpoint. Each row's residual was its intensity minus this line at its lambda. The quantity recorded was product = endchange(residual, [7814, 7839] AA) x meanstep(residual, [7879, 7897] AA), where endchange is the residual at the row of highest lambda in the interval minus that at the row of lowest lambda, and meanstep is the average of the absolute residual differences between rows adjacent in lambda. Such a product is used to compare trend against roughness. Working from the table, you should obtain -0.1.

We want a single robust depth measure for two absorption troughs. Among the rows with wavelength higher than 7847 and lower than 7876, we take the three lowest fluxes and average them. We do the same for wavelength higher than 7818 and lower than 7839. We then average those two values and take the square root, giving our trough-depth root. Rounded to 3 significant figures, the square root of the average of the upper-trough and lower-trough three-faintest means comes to 2.74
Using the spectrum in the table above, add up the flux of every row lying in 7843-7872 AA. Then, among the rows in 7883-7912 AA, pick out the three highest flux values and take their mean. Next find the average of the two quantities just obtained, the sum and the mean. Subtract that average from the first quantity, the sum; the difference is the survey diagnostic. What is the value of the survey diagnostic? 26.6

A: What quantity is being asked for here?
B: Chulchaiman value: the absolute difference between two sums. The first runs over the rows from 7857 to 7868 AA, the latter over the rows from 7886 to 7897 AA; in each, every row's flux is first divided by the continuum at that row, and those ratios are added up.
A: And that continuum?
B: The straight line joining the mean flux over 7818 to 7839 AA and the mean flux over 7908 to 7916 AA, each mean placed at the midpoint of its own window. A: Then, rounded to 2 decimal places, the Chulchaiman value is 0.26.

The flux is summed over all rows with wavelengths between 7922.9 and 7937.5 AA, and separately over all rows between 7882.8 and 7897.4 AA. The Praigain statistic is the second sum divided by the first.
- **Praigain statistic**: 1.10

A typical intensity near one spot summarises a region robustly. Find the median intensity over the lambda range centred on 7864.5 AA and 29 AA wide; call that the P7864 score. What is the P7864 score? 7.73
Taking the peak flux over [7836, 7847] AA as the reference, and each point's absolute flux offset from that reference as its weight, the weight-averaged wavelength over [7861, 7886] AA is 7874.2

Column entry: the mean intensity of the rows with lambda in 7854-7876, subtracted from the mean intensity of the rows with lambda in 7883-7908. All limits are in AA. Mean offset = 0.44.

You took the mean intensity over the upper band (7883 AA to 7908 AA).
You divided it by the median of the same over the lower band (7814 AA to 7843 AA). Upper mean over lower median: 1.03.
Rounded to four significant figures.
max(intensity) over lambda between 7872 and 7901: 9.202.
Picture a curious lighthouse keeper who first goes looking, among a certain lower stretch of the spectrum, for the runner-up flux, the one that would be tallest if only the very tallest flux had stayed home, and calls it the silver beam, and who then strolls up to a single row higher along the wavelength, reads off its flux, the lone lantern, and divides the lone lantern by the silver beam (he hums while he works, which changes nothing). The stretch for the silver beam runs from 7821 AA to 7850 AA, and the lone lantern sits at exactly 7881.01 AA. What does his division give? 1.06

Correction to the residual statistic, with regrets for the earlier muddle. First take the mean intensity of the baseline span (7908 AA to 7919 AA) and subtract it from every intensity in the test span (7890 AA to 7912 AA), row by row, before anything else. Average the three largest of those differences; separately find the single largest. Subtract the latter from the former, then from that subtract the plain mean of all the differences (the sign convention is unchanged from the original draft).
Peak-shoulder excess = -0.96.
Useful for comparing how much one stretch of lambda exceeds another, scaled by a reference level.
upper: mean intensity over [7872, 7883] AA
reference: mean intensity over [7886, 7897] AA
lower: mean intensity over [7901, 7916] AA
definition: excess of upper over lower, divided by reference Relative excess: 0.044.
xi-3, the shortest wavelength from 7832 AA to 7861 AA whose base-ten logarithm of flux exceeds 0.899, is 7841.19 AA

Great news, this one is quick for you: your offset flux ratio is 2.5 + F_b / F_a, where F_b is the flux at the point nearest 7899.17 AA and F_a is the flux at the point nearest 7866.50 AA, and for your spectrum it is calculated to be 3.48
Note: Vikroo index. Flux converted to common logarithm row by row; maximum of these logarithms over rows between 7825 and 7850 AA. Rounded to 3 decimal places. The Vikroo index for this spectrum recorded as 0.926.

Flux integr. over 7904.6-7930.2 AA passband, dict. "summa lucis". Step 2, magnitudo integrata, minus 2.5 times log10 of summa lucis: -5.8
